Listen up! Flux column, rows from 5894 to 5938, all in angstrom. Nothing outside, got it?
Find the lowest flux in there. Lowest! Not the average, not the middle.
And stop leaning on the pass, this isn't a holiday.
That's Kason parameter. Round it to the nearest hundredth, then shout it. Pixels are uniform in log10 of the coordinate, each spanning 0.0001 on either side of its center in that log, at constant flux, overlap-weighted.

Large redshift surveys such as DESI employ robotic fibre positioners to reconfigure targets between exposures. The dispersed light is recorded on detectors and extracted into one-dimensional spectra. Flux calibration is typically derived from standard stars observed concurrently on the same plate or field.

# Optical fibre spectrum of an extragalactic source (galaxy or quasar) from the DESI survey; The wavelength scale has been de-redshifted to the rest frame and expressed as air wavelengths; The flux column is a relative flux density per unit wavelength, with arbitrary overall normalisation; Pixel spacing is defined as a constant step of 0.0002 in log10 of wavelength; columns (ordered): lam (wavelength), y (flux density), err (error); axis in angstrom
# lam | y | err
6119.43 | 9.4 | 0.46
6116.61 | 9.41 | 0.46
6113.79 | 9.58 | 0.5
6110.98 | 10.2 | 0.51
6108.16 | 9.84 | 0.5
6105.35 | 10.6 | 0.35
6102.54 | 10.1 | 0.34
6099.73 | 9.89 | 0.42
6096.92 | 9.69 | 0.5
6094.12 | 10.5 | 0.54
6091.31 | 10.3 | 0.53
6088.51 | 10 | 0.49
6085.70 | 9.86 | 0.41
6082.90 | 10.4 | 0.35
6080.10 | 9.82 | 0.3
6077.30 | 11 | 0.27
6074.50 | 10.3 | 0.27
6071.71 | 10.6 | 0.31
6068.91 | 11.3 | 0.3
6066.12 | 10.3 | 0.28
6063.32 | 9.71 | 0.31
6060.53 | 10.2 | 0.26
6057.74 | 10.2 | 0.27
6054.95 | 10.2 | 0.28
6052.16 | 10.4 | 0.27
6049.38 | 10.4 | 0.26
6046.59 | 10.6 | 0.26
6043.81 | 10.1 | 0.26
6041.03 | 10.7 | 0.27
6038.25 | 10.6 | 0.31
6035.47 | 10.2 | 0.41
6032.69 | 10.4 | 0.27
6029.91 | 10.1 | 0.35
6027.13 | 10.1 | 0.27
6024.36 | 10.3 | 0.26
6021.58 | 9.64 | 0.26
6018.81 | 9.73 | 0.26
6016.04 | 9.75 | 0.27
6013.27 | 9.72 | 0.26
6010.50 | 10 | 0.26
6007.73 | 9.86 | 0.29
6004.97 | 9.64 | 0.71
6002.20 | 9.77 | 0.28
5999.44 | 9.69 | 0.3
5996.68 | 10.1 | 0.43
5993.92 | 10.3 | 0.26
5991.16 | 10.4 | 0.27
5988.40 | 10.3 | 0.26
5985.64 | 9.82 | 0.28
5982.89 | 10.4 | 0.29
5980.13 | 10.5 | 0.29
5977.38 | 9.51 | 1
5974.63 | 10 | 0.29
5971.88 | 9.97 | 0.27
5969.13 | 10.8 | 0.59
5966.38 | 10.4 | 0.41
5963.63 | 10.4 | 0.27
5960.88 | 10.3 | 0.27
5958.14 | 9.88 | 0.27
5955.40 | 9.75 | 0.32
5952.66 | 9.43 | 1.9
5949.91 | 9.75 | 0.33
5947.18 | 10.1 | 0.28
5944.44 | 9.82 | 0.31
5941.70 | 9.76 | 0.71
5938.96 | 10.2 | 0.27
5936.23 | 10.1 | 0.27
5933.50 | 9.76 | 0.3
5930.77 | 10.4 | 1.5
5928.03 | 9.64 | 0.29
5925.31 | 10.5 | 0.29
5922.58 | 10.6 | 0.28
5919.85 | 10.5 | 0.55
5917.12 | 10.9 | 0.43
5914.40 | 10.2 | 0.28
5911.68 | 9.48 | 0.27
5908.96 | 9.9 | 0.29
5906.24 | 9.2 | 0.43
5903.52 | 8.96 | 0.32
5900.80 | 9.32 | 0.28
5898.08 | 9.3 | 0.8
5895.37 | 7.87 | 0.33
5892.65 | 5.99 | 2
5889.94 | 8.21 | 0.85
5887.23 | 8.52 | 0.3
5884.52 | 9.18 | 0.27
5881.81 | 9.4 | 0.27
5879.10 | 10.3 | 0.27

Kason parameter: 7.87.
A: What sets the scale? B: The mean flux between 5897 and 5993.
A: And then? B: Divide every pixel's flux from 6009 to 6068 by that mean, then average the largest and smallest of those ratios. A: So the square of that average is 1.03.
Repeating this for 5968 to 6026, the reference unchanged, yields 1.03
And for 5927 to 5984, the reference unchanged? 1.02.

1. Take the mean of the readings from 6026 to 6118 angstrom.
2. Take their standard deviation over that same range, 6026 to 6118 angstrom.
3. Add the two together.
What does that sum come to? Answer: 10.6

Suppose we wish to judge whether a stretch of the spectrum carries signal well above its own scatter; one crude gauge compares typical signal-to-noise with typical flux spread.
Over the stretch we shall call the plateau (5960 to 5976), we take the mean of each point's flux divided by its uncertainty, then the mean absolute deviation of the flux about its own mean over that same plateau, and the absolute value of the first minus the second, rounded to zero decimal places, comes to 32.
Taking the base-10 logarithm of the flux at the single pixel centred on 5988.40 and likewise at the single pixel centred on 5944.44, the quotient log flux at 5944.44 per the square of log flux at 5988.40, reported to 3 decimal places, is 0.967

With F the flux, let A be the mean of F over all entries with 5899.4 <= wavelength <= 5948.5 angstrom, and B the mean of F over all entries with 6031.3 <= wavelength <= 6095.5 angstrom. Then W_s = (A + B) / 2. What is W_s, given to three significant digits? 10.2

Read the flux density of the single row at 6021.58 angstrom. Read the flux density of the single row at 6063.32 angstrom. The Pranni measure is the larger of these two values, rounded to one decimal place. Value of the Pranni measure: 9.7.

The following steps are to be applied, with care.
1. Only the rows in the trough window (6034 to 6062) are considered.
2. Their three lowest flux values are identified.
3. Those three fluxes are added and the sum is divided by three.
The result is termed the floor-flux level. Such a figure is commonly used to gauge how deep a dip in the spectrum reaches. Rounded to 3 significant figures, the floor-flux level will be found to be 10.2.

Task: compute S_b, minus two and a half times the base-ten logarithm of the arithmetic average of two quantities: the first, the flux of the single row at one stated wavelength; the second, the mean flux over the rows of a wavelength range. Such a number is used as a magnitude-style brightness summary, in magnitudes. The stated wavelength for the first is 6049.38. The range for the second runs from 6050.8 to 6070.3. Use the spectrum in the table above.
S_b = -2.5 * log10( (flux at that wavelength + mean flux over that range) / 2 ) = -2.54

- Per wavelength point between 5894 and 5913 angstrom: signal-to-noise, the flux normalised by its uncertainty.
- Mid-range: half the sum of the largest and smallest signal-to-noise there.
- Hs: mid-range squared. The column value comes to 546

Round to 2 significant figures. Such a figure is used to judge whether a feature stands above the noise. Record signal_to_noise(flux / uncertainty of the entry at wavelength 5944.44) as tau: 32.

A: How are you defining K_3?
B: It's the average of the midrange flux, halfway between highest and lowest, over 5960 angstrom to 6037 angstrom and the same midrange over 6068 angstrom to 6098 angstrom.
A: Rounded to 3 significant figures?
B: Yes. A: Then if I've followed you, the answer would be 10.3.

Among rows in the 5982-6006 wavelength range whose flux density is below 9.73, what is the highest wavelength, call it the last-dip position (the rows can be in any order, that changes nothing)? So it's 6004.97 angstrom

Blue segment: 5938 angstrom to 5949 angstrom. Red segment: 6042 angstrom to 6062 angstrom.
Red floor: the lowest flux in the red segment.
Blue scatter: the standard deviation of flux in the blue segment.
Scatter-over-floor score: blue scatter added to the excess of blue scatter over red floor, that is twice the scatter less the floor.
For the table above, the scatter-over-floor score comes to -9.7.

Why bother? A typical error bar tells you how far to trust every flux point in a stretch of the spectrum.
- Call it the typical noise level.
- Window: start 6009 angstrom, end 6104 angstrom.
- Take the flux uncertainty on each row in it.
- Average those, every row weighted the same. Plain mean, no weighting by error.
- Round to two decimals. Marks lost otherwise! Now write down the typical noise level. 0.32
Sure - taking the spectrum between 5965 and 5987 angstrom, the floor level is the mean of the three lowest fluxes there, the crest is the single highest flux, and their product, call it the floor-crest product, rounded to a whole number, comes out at 105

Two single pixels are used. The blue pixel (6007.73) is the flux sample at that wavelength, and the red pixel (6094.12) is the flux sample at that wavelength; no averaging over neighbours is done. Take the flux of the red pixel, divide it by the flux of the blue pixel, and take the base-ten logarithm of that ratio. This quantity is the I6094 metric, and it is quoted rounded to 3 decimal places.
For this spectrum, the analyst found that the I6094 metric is 0.027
